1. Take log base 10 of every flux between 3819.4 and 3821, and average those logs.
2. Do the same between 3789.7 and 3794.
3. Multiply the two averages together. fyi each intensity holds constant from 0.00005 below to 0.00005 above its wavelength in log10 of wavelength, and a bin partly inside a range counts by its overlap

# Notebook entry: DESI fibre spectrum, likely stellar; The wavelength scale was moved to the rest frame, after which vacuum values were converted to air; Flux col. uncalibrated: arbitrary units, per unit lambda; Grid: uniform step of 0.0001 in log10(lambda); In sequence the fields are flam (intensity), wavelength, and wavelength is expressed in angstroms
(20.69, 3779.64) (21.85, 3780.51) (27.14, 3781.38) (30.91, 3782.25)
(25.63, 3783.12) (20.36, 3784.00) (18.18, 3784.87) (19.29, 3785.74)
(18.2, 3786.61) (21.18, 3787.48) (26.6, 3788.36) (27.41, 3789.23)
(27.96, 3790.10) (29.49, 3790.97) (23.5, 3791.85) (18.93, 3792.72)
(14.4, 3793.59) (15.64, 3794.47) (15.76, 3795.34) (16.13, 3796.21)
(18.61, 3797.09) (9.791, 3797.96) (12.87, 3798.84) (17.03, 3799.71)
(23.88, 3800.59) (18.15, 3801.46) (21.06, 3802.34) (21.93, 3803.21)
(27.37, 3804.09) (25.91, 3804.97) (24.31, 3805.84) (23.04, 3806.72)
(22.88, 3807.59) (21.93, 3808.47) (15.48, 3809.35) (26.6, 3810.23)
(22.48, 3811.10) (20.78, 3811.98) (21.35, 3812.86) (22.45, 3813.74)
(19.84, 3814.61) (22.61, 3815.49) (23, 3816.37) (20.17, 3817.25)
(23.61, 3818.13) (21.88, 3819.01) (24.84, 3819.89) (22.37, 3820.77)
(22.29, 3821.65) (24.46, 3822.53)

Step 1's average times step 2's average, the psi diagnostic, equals 1.85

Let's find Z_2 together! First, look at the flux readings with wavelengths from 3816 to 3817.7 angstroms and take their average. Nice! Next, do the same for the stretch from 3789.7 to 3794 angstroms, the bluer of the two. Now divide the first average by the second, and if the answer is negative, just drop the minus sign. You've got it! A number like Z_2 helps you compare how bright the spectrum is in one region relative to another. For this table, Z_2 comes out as 0.94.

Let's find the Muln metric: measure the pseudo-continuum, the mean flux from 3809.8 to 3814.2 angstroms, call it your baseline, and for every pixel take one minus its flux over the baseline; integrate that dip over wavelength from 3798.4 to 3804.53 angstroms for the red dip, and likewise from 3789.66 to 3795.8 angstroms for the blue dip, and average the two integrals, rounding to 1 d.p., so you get 0.6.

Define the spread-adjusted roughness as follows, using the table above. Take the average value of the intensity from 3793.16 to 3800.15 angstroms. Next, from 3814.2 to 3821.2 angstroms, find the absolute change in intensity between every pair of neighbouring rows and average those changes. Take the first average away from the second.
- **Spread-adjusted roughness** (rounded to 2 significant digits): -13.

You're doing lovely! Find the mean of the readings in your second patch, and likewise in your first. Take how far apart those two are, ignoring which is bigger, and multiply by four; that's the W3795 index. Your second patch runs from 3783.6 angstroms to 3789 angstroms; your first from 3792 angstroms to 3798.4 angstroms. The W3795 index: 20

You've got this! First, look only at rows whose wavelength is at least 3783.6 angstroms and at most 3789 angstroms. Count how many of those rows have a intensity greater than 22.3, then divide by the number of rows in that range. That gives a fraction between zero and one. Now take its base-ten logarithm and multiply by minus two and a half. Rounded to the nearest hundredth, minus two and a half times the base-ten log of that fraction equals 1.95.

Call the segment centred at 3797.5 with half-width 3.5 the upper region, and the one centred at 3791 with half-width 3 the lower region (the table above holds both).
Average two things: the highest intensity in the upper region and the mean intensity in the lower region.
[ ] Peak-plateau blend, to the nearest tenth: 24.0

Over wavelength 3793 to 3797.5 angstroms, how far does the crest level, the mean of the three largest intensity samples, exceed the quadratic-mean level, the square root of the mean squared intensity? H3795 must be 0.67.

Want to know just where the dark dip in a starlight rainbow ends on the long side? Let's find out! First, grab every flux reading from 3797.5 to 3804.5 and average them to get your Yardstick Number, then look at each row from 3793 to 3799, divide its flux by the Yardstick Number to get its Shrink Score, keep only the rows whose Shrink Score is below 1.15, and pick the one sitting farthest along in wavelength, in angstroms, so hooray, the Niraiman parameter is 3798.84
